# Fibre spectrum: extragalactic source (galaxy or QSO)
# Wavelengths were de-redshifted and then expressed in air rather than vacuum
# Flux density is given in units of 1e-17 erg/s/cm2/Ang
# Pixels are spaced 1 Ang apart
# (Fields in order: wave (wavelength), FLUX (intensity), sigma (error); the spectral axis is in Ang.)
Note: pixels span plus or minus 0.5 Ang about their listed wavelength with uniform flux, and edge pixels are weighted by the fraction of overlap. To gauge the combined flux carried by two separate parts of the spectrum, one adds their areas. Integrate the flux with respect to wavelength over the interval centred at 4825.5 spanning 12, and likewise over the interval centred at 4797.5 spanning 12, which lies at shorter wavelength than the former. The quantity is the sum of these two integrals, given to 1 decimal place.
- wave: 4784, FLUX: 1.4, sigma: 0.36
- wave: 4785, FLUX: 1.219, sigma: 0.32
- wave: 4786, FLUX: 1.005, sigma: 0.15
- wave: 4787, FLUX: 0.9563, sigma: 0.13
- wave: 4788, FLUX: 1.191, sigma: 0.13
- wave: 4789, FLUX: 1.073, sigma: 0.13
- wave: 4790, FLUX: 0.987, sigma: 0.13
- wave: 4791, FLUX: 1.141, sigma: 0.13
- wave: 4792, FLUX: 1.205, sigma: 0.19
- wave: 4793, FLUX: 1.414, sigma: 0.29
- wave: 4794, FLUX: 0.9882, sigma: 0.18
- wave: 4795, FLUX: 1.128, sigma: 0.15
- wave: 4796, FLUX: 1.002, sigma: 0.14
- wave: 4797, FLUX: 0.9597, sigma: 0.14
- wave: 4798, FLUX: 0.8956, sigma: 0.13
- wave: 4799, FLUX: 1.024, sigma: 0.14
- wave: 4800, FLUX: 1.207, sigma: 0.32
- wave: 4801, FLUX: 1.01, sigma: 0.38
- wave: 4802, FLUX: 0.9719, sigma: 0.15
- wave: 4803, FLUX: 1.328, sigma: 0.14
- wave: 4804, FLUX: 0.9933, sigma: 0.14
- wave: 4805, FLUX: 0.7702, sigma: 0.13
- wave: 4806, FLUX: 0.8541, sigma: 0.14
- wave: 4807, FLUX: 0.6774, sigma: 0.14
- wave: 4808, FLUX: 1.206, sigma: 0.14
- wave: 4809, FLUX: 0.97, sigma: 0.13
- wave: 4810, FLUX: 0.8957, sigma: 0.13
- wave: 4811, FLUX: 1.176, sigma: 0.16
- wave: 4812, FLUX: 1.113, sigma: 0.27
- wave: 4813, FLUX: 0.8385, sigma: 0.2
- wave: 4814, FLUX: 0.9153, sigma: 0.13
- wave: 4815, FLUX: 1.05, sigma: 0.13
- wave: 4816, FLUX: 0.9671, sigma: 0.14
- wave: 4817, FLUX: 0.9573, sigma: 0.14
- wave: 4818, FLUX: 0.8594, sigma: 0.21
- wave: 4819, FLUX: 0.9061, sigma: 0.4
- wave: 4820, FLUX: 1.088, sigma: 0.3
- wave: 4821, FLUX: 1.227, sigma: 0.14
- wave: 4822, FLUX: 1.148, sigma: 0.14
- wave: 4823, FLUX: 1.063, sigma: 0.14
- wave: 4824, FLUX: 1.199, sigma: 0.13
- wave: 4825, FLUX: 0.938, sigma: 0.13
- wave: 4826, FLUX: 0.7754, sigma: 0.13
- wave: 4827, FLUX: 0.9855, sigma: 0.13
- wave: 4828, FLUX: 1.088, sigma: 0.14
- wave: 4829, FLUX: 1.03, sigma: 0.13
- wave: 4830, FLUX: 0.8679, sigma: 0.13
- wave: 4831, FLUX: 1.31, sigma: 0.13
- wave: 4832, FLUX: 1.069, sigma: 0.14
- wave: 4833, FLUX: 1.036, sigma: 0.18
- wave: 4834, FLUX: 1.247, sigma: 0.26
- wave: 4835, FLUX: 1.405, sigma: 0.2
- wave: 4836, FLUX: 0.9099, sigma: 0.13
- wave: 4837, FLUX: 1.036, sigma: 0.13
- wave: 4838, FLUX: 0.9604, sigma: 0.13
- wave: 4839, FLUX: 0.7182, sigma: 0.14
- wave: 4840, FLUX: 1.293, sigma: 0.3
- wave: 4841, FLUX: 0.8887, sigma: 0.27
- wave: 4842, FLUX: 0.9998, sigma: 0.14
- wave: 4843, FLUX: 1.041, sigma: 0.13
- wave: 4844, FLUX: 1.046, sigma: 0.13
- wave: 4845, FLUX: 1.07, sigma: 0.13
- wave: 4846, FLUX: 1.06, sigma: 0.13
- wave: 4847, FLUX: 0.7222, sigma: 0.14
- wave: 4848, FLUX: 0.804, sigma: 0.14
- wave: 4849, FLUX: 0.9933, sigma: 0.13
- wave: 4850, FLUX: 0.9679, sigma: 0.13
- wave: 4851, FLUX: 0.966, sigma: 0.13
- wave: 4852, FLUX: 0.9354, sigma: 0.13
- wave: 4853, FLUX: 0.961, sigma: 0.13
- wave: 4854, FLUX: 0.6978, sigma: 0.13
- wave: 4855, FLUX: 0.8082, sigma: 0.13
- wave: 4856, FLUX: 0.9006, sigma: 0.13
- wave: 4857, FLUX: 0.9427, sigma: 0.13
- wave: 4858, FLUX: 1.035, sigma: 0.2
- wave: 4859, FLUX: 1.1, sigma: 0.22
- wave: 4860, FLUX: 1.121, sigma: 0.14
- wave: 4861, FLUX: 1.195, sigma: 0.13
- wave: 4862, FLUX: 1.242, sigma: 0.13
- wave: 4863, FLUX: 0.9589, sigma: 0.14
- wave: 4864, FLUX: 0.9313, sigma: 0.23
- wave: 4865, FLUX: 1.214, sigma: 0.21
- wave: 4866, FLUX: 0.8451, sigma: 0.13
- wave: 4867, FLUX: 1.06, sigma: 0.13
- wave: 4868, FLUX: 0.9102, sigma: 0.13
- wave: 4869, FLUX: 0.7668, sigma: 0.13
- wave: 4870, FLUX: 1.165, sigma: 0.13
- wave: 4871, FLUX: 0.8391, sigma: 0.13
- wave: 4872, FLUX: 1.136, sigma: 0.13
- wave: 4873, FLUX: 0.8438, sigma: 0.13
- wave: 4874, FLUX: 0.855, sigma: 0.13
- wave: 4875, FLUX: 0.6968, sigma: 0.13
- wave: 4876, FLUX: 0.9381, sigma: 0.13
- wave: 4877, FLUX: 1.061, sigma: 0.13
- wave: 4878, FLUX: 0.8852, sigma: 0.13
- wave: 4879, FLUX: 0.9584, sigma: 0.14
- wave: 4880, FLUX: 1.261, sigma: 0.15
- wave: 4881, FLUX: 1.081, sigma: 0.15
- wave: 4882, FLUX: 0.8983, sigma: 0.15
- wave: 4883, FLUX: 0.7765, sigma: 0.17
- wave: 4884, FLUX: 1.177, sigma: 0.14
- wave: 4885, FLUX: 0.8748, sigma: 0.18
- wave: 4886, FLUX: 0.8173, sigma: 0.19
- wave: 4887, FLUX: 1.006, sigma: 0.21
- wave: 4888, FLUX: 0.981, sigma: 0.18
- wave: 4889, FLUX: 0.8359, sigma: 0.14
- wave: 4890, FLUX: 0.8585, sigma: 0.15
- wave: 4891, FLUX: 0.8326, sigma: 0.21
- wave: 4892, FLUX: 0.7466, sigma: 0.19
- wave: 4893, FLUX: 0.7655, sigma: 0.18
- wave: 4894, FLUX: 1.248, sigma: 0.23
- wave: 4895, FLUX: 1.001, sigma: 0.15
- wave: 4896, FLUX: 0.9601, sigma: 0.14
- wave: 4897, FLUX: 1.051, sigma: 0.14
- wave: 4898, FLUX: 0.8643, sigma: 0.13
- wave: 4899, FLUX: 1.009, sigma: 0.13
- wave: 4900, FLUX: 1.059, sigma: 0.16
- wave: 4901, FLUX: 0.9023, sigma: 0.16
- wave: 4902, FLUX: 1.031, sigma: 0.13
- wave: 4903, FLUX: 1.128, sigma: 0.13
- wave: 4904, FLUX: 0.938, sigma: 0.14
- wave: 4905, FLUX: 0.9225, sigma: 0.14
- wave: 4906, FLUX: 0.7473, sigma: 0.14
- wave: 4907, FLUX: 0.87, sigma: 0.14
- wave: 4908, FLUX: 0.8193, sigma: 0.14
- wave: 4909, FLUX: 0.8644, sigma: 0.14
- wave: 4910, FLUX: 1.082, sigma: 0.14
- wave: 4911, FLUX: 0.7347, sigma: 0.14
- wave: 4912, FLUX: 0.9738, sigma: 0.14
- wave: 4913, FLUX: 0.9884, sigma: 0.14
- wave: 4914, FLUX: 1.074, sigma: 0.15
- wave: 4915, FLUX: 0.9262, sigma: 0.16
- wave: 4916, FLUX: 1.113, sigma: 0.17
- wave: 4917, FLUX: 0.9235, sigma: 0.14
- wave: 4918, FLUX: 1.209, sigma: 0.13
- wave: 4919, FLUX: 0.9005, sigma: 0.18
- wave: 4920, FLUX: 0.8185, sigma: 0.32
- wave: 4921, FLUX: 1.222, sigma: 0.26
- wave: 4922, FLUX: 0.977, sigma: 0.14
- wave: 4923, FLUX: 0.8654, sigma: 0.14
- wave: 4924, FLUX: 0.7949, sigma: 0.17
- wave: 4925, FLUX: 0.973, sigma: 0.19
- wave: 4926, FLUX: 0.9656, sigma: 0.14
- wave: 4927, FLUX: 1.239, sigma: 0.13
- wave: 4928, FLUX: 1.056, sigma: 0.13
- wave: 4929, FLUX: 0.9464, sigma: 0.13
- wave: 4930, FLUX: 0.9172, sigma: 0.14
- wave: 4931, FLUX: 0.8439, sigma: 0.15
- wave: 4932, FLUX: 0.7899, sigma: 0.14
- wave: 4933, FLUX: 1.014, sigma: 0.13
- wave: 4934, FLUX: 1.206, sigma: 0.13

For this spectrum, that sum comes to 25.9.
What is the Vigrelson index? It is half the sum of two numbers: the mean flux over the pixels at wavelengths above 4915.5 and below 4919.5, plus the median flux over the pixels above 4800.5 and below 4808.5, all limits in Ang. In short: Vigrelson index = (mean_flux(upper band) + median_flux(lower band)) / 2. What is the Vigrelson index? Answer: 1.01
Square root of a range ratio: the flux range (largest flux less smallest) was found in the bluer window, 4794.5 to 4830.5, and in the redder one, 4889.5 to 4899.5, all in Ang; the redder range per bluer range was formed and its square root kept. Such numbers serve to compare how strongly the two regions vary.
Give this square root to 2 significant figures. 0.88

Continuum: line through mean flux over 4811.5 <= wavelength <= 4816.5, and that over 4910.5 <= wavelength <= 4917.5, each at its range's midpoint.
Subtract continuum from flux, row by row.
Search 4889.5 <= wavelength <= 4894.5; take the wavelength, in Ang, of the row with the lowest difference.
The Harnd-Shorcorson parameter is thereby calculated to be 4892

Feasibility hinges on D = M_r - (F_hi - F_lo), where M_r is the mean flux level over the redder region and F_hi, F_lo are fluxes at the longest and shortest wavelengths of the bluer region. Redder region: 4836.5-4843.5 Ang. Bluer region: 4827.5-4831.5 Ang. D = 0.77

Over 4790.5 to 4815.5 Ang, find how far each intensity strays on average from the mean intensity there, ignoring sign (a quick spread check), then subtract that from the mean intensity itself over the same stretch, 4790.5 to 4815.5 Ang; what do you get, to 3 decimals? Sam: 0.895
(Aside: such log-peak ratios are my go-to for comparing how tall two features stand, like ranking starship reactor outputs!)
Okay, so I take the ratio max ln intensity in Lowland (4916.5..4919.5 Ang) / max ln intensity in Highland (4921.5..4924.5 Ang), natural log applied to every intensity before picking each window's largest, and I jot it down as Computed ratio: -8.2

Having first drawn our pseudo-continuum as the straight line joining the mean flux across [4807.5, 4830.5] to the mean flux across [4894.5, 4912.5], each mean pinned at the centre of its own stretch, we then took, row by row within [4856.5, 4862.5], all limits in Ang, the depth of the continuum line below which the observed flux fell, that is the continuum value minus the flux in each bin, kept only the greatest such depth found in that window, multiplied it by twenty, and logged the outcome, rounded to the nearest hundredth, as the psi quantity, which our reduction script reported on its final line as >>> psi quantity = 0.75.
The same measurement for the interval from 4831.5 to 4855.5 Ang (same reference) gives 5.70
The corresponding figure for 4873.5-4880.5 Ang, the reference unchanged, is 5.37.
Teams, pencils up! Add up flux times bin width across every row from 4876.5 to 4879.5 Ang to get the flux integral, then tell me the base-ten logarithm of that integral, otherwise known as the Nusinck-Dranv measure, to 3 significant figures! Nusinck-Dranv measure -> 0.463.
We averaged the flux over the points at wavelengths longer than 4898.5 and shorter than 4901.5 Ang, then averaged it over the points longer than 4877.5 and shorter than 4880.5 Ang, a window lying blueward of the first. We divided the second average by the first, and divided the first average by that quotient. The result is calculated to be 0.95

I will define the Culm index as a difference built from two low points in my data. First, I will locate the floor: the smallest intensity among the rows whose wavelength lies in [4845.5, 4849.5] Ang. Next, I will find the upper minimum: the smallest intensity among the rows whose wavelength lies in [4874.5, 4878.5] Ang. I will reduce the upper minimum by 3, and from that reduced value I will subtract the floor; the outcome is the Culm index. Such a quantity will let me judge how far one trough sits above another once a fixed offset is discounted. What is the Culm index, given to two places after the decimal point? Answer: -3.03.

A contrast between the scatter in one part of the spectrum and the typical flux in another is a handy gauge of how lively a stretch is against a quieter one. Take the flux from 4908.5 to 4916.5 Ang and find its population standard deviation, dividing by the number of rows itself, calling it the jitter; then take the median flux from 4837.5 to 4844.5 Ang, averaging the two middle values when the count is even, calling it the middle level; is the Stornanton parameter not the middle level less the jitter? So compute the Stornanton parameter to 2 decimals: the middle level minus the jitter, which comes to 0.88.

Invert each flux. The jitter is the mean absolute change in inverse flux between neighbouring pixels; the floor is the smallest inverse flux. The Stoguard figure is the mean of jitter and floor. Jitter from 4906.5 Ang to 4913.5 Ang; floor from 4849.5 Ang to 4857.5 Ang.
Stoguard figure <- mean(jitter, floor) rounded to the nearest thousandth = 0.613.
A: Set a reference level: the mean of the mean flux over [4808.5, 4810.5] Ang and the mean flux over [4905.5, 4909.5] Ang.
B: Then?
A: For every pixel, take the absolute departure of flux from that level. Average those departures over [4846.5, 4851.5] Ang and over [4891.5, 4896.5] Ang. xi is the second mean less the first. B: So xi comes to 0.059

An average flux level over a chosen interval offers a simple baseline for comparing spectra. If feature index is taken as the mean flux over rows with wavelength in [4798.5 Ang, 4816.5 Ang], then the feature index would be 1.00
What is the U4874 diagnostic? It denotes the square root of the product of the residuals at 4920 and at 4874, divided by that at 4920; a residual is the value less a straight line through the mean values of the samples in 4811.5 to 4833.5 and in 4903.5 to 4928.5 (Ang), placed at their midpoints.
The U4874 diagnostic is -1.0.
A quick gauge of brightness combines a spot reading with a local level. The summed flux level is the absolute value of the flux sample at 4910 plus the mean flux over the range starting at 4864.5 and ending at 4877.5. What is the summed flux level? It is 2.03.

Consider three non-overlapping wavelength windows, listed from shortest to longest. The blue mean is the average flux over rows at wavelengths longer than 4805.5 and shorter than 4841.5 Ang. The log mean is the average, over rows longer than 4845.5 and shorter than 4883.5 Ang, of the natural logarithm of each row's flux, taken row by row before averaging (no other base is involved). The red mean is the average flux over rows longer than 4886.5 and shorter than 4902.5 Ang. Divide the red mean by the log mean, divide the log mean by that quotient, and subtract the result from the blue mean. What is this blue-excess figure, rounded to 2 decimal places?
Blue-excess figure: 1.02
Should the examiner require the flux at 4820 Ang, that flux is 1.088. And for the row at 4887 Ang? 1.006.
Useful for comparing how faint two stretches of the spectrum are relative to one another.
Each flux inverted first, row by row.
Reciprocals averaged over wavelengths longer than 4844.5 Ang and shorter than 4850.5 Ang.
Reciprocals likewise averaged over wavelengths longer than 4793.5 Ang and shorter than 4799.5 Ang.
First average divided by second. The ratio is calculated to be 1.085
